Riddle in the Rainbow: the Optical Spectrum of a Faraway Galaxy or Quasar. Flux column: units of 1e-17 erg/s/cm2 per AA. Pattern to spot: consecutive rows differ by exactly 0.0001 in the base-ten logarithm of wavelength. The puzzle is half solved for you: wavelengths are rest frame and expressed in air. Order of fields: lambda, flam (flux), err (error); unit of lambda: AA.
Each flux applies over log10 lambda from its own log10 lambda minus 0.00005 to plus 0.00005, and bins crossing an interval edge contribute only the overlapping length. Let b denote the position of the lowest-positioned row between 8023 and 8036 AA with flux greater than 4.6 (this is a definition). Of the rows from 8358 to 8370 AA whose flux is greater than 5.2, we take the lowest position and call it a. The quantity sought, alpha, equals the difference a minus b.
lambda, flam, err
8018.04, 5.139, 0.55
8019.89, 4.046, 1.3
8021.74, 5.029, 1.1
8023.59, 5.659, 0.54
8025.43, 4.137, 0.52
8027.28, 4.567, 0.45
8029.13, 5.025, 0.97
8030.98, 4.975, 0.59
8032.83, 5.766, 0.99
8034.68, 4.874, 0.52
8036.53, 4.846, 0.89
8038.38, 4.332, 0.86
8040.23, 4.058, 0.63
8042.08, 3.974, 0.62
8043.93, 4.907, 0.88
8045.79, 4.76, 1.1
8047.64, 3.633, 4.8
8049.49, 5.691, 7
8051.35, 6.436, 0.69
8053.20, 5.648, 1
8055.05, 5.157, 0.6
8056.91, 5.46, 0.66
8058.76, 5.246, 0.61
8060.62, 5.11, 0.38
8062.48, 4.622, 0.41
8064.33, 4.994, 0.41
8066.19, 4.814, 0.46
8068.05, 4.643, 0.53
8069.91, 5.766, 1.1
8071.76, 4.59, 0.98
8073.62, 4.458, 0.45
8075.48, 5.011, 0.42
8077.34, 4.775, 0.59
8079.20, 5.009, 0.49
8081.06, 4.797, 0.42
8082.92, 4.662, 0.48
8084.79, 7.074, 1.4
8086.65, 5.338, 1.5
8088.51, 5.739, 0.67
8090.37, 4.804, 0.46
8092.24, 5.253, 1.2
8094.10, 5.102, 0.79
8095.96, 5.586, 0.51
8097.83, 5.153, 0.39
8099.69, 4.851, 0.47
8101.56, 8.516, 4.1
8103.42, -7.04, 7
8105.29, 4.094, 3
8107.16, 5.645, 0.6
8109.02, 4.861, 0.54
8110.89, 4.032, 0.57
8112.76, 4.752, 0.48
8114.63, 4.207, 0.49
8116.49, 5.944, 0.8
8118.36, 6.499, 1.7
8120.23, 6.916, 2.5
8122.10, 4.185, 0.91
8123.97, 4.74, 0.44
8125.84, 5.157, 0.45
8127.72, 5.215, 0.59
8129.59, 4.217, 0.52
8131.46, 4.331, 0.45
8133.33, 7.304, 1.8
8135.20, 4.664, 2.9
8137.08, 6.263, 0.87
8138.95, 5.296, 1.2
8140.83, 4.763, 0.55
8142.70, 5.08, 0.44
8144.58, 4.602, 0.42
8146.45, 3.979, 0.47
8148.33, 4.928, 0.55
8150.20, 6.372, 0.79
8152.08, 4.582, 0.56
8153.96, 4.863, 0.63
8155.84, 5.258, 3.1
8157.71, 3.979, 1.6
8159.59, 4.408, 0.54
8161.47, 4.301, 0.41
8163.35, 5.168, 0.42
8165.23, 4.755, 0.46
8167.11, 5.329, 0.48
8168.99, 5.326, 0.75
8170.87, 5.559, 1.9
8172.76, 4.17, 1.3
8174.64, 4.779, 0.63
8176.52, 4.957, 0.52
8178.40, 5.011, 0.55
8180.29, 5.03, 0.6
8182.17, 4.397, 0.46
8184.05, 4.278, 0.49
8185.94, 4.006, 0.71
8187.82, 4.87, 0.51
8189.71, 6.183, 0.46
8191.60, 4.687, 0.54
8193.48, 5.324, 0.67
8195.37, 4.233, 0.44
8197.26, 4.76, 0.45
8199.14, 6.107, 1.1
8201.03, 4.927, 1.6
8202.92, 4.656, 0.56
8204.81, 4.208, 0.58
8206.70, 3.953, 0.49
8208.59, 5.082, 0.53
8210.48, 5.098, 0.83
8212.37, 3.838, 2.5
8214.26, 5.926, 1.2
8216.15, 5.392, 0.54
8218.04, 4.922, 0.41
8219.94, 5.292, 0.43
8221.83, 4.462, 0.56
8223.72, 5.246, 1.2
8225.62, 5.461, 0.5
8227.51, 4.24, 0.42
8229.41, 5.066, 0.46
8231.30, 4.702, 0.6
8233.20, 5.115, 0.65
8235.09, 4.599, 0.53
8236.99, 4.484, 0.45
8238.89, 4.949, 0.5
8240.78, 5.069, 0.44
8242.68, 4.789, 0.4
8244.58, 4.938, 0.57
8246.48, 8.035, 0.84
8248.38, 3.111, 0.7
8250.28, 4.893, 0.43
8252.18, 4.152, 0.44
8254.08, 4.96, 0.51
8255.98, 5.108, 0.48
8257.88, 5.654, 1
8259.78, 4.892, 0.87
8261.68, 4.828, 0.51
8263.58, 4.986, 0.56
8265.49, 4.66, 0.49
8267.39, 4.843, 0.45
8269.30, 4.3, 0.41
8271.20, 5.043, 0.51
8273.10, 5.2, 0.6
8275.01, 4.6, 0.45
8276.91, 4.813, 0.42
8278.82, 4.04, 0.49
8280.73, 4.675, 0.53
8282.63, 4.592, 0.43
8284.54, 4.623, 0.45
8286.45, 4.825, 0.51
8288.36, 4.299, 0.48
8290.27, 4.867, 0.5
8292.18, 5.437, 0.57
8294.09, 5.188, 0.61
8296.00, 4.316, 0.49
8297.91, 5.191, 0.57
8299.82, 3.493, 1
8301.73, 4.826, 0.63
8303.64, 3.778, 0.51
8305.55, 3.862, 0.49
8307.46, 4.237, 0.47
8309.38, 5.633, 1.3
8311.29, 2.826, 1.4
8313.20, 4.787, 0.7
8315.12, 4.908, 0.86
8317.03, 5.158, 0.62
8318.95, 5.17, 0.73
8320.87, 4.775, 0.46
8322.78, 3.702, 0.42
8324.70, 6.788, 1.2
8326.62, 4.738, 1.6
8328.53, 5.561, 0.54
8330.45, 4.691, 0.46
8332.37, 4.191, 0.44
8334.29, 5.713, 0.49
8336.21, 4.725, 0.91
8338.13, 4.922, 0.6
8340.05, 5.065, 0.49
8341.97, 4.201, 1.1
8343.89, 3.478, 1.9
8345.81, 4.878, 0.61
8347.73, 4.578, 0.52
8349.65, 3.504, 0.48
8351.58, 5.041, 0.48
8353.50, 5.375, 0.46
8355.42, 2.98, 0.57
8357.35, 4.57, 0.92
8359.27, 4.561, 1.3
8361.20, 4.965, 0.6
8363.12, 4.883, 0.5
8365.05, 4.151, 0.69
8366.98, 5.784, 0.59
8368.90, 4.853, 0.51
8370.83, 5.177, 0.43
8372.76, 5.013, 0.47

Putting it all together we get 343.4 AA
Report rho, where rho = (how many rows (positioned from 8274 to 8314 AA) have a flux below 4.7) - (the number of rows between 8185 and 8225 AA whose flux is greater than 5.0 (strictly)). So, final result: 3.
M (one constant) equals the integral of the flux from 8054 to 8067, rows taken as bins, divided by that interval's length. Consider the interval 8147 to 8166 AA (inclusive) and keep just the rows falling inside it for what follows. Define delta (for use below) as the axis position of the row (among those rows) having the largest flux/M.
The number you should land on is 8150.20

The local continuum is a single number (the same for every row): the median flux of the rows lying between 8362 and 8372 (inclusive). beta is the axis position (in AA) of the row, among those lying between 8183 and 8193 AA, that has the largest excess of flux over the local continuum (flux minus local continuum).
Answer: 8189.71 AA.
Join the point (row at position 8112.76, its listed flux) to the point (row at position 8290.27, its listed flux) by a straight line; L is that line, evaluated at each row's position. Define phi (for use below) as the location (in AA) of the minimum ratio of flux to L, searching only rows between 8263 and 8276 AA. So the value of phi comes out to 8269.30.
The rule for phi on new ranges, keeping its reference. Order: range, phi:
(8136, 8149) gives 8146.45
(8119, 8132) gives 8122.10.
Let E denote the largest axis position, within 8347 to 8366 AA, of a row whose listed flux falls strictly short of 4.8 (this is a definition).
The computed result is 8365.05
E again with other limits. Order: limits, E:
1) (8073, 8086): 8082.92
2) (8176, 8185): 8184.05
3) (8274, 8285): 8284.54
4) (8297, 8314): 8313.20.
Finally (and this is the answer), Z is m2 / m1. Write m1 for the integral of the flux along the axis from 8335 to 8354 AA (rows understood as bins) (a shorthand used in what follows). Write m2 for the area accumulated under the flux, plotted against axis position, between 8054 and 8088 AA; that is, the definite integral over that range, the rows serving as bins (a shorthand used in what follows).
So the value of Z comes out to 2.0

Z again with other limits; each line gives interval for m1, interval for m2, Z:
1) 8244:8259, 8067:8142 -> 4.8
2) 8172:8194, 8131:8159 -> 1.3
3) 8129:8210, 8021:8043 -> 0.3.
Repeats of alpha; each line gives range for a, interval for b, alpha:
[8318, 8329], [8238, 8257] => 85.8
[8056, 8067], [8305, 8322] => -252.5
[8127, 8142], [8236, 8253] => -111.2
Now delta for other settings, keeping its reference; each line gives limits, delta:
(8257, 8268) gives 8257.88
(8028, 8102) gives 8101.56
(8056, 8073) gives 8069.91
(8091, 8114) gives 8101.56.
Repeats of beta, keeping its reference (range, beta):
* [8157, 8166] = 8163.35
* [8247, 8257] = 8255.98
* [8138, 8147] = 8138.95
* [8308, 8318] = 8309.38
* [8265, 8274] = 8273.10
